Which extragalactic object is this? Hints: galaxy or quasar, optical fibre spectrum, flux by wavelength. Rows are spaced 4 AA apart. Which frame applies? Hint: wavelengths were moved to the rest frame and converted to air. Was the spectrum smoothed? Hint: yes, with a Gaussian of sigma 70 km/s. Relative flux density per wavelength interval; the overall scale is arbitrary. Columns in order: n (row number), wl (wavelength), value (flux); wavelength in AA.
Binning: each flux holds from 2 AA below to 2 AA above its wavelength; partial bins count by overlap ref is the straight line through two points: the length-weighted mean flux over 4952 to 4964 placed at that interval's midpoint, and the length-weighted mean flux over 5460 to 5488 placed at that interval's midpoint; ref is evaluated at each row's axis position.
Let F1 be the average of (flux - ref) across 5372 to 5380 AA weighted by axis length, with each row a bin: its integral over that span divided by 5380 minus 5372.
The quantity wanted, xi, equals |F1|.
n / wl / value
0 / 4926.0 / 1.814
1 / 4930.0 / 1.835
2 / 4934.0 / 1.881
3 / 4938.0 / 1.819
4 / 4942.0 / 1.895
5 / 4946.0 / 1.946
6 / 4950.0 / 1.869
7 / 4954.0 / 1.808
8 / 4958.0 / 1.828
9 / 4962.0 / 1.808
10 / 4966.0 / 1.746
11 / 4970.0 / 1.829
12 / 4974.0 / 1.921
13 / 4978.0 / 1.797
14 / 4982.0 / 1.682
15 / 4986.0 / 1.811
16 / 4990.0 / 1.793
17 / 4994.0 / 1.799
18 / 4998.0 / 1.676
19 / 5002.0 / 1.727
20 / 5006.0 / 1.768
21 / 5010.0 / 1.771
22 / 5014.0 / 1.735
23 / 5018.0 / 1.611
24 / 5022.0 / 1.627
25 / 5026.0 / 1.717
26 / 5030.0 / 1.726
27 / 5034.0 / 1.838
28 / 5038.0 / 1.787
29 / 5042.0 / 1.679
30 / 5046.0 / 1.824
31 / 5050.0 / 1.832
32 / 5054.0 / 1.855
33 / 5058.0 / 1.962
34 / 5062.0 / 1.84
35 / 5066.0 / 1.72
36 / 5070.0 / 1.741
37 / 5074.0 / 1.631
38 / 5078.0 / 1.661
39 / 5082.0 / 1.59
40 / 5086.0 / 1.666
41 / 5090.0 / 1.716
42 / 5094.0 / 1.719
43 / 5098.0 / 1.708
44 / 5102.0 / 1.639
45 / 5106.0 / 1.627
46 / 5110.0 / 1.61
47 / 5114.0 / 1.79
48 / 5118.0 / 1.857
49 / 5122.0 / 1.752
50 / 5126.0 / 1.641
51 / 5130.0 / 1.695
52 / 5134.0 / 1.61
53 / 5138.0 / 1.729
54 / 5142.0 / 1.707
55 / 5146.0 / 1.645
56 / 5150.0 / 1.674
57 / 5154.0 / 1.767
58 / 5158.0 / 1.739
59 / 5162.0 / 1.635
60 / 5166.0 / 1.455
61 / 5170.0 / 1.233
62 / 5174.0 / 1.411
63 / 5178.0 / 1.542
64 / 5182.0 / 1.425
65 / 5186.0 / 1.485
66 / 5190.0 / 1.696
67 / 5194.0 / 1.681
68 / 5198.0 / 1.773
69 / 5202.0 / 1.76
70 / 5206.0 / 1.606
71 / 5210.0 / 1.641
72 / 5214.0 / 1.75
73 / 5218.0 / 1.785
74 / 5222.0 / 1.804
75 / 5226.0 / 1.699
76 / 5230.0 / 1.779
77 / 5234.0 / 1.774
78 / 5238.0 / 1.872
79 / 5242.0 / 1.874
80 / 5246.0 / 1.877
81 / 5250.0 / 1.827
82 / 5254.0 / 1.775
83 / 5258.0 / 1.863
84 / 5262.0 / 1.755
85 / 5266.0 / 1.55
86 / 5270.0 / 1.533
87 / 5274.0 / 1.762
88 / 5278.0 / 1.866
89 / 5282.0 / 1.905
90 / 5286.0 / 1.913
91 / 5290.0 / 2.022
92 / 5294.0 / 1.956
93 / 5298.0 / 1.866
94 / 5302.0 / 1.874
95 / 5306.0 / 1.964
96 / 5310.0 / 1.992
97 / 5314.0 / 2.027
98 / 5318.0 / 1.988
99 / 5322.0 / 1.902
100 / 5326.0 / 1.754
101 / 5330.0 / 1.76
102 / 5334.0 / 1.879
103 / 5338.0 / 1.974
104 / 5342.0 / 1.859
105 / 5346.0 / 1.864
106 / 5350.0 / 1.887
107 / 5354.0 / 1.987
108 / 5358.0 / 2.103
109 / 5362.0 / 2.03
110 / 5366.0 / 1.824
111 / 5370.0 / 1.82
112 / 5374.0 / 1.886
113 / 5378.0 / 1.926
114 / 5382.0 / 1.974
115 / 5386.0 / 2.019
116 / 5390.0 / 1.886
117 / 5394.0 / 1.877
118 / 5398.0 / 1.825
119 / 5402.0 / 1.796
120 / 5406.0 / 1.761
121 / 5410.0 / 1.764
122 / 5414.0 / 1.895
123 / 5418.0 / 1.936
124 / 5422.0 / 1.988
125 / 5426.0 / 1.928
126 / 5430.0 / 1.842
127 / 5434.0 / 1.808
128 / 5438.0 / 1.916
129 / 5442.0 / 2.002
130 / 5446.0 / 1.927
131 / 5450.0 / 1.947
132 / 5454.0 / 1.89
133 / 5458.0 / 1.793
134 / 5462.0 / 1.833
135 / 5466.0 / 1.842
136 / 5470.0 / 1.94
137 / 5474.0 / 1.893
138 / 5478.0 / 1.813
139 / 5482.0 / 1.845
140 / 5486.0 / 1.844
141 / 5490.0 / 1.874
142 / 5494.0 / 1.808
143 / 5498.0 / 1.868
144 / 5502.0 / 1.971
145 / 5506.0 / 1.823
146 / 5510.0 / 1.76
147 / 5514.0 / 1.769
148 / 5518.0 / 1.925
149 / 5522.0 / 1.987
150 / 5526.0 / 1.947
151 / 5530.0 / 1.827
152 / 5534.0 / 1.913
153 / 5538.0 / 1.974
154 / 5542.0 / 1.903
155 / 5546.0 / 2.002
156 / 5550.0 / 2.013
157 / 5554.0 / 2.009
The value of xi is 0.06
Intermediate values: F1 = 0.06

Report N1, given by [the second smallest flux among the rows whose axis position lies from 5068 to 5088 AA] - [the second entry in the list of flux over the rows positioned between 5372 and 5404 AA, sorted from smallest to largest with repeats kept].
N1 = -0.19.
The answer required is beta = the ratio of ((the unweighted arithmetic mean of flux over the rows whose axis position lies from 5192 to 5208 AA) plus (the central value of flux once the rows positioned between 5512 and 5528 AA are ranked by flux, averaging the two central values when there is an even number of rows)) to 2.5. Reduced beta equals 1.46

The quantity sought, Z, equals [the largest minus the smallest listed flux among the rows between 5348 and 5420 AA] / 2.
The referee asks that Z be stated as 0.17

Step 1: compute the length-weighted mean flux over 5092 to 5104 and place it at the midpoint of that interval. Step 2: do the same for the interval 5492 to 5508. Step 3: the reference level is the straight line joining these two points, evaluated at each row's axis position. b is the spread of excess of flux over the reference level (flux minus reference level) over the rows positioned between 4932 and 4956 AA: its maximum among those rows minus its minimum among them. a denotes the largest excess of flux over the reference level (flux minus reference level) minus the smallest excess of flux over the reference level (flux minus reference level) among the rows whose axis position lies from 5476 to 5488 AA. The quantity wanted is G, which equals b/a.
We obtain 4.7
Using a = 0.03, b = 0.142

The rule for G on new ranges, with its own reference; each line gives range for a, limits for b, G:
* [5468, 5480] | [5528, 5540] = 1.1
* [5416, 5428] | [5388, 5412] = 2.1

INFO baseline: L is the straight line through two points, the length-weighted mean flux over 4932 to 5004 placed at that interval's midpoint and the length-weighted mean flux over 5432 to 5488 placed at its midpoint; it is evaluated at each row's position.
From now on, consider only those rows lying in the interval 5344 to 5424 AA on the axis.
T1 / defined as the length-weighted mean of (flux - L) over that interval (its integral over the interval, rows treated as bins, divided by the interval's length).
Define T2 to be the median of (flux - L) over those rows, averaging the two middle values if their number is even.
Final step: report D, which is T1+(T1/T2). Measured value 1.7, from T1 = 0.03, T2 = 0.021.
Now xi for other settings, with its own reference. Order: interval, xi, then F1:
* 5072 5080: 0.18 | -0.18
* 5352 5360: 0.20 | 0.20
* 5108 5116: 0.13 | -0.13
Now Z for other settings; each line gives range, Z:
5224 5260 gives 0.09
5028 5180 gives 0.36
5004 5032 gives 0.08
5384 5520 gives 0.13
